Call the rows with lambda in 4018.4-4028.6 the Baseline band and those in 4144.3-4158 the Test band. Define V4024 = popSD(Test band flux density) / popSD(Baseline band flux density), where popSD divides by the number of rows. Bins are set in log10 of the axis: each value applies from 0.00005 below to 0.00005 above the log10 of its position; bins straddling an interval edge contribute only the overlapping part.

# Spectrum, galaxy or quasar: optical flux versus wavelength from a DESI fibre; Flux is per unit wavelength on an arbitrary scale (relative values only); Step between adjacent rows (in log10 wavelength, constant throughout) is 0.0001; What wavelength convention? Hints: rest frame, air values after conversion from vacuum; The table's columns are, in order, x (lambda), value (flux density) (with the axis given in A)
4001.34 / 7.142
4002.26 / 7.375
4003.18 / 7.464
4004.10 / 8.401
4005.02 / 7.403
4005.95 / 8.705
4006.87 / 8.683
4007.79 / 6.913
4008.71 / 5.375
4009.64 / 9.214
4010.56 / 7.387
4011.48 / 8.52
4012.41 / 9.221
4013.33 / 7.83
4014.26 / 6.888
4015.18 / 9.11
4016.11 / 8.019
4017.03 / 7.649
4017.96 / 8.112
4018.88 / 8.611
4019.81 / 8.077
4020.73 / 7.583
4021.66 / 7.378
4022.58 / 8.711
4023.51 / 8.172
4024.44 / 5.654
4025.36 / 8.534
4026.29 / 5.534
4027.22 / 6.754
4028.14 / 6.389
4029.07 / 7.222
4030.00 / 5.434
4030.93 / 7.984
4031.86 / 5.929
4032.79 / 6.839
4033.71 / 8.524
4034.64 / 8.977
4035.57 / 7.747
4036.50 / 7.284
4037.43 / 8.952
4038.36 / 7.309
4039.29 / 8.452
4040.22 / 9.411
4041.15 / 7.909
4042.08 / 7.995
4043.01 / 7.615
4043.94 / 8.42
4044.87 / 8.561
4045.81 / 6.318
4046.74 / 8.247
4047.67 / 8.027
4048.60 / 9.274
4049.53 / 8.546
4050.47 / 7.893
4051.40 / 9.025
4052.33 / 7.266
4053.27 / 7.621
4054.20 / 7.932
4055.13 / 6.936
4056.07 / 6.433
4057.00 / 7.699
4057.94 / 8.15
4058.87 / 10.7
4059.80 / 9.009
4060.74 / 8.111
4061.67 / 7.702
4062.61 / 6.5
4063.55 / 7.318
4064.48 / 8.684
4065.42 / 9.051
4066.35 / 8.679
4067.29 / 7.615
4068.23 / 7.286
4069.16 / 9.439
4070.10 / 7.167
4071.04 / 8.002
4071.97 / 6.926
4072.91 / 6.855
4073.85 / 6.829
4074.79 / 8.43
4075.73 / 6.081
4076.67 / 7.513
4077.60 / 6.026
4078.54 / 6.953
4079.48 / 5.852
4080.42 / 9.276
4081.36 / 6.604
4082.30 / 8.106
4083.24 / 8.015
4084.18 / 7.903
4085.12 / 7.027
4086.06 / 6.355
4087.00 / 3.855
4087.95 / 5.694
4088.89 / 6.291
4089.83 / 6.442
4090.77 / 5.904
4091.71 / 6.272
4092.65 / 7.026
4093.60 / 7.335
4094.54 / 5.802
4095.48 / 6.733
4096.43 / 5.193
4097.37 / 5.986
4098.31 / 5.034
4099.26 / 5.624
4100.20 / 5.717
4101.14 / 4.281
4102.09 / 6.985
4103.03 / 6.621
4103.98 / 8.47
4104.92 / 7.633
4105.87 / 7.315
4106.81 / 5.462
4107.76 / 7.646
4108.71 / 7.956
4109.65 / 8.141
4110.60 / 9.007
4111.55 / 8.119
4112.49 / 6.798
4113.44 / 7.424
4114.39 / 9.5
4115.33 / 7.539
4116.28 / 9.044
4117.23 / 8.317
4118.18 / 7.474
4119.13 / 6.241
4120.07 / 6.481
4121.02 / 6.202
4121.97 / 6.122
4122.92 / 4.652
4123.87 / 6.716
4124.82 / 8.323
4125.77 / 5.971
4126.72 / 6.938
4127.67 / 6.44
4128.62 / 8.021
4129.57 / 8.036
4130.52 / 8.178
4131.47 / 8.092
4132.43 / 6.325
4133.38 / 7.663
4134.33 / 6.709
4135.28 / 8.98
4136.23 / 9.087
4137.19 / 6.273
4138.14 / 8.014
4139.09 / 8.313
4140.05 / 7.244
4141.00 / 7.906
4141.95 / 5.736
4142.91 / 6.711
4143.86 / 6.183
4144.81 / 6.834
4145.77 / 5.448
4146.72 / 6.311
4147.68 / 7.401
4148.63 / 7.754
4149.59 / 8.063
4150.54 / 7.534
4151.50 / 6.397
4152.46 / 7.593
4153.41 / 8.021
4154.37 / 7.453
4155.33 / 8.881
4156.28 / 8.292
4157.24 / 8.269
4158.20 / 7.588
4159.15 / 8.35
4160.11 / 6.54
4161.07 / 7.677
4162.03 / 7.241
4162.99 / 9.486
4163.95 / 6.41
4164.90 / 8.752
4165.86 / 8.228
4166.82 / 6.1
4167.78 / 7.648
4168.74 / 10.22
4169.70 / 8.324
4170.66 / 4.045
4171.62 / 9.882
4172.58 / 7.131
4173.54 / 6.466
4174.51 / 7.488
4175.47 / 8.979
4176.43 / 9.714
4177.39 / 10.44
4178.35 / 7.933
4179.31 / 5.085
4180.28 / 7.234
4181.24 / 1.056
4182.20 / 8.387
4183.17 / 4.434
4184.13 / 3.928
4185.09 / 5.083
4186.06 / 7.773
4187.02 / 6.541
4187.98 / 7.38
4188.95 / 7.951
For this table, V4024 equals 0.80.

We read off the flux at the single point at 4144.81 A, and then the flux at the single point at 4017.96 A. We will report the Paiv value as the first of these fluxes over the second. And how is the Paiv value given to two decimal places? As 0.84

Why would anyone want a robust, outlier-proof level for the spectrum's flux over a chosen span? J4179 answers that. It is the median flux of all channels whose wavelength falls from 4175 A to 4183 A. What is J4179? 8.16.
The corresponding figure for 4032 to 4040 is 8.10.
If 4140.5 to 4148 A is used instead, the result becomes 6.51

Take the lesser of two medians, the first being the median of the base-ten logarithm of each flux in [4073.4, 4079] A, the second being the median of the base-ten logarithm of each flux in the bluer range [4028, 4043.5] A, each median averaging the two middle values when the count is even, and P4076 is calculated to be 0.84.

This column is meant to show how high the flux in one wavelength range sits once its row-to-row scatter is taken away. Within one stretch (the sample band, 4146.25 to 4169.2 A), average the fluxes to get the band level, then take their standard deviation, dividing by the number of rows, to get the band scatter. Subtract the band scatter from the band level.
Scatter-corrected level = 6.8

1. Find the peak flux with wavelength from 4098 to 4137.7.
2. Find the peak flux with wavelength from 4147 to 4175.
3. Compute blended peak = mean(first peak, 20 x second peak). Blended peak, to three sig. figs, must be 107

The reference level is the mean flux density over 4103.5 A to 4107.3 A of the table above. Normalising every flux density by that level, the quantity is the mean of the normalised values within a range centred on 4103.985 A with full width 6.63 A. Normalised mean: 0.93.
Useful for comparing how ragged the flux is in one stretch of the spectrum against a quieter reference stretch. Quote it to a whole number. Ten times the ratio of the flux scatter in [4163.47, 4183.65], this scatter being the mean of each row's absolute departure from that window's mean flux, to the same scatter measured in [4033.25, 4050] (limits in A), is 29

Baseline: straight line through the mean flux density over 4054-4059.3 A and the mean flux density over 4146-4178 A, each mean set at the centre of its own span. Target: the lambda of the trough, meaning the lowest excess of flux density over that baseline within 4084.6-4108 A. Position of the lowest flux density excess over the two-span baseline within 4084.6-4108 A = 4087.00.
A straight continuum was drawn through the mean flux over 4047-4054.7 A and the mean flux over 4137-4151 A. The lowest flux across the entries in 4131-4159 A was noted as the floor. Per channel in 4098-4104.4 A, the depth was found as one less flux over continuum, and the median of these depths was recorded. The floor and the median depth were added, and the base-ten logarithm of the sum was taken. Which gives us 0.76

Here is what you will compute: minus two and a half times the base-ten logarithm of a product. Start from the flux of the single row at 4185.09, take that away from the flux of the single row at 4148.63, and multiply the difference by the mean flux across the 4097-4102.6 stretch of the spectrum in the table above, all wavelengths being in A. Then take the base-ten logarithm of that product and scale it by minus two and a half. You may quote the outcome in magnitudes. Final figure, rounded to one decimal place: -2.9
